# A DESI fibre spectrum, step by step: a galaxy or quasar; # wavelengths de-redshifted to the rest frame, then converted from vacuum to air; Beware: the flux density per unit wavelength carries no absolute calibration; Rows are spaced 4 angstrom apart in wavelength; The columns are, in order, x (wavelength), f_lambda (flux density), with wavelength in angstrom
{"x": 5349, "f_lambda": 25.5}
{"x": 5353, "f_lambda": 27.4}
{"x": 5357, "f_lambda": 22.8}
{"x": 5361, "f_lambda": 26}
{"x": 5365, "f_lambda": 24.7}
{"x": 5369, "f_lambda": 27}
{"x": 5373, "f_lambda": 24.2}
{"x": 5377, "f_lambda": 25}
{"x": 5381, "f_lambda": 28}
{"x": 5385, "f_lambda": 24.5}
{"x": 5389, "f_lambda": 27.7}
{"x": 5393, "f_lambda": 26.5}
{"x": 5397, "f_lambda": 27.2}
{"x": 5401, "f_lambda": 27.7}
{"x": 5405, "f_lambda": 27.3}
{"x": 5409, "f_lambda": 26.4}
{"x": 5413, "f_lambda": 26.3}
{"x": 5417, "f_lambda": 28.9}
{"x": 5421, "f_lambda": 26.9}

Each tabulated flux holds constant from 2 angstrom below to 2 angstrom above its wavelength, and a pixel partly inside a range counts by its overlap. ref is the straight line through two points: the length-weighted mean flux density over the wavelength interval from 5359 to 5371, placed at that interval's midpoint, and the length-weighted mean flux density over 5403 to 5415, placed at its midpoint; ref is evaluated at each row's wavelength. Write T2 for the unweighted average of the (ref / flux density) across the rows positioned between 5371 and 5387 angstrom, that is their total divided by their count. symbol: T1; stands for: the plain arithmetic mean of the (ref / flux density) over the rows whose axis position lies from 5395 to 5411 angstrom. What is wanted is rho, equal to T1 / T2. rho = 0.95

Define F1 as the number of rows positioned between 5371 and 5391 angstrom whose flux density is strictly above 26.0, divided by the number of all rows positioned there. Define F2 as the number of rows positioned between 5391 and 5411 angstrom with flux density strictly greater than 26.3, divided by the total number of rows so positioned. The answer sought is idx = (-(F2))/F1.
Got -2.50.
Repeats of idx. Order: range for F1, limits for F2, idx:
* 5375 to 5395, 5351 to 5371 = -0.67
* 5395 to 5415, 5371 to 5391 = -0.40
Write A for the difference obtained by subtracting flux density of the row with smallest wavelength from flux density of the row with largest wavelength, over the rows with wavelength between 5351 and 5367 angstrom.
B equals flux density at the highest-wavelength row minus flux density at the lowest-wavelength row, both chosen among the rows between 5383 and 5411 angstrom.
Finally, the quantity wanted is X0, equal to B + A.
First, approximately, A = -2.7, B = 1.90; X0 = -0.8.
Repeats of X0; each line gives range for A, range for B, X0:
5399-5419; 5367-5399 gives 1.4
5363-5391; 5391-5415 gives 2.8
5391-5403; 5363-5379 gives 1.5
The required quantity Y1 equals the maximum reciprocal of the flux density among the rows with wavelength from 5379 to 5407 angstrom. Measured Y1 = 0.0408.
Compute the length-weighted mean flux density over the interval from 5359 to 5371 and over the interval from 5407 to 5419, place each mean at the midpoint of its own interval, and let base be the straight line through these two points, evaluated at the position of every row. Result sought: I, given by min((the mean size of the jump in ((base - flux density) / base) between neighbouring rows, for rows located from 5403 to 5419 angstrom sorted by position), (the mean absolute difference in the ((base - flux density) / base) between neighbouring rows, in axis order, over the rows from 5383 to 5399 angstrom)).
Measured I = 0.045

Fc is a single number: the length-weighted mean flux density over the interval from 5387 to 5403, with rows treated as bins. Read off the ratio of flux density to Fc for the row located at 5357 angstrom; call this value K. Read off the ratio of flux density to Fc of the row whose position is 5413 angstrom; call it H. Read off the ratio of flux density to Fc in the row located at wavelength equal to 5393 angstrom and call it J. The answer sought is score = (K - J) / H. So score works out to -0.141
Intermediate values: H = 0.96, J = 0.97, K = 0.84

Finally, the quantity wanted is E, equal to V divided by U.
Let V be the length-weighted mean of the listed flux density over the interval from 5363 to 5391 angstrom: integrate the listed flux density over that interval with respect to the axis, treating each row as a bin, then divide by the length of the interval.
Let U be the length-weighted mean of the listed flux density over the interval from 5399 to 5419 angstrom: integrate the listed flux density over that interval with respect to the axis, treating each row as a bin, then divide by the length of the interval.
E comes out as 0.95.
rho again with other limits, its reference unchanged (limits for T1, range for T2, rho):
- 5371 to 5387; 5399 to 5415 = 1.04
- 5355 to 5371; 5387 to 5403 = 1.07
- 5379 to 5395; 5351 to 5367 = 0.96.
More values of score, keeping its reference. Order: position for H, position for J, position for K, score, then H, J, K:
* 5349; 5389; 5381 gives 0.012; 0.93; 1.02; 1.03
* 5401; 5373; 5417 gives 0.170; 1.02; 0.89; 1.06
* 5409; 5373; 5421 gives 0.102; 0.97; 0.89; 0.99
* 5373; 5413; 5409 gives 0.004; 0.89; 0.96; 0.97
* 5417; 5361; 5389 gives 0.059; 1.06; 0.95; 1.02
